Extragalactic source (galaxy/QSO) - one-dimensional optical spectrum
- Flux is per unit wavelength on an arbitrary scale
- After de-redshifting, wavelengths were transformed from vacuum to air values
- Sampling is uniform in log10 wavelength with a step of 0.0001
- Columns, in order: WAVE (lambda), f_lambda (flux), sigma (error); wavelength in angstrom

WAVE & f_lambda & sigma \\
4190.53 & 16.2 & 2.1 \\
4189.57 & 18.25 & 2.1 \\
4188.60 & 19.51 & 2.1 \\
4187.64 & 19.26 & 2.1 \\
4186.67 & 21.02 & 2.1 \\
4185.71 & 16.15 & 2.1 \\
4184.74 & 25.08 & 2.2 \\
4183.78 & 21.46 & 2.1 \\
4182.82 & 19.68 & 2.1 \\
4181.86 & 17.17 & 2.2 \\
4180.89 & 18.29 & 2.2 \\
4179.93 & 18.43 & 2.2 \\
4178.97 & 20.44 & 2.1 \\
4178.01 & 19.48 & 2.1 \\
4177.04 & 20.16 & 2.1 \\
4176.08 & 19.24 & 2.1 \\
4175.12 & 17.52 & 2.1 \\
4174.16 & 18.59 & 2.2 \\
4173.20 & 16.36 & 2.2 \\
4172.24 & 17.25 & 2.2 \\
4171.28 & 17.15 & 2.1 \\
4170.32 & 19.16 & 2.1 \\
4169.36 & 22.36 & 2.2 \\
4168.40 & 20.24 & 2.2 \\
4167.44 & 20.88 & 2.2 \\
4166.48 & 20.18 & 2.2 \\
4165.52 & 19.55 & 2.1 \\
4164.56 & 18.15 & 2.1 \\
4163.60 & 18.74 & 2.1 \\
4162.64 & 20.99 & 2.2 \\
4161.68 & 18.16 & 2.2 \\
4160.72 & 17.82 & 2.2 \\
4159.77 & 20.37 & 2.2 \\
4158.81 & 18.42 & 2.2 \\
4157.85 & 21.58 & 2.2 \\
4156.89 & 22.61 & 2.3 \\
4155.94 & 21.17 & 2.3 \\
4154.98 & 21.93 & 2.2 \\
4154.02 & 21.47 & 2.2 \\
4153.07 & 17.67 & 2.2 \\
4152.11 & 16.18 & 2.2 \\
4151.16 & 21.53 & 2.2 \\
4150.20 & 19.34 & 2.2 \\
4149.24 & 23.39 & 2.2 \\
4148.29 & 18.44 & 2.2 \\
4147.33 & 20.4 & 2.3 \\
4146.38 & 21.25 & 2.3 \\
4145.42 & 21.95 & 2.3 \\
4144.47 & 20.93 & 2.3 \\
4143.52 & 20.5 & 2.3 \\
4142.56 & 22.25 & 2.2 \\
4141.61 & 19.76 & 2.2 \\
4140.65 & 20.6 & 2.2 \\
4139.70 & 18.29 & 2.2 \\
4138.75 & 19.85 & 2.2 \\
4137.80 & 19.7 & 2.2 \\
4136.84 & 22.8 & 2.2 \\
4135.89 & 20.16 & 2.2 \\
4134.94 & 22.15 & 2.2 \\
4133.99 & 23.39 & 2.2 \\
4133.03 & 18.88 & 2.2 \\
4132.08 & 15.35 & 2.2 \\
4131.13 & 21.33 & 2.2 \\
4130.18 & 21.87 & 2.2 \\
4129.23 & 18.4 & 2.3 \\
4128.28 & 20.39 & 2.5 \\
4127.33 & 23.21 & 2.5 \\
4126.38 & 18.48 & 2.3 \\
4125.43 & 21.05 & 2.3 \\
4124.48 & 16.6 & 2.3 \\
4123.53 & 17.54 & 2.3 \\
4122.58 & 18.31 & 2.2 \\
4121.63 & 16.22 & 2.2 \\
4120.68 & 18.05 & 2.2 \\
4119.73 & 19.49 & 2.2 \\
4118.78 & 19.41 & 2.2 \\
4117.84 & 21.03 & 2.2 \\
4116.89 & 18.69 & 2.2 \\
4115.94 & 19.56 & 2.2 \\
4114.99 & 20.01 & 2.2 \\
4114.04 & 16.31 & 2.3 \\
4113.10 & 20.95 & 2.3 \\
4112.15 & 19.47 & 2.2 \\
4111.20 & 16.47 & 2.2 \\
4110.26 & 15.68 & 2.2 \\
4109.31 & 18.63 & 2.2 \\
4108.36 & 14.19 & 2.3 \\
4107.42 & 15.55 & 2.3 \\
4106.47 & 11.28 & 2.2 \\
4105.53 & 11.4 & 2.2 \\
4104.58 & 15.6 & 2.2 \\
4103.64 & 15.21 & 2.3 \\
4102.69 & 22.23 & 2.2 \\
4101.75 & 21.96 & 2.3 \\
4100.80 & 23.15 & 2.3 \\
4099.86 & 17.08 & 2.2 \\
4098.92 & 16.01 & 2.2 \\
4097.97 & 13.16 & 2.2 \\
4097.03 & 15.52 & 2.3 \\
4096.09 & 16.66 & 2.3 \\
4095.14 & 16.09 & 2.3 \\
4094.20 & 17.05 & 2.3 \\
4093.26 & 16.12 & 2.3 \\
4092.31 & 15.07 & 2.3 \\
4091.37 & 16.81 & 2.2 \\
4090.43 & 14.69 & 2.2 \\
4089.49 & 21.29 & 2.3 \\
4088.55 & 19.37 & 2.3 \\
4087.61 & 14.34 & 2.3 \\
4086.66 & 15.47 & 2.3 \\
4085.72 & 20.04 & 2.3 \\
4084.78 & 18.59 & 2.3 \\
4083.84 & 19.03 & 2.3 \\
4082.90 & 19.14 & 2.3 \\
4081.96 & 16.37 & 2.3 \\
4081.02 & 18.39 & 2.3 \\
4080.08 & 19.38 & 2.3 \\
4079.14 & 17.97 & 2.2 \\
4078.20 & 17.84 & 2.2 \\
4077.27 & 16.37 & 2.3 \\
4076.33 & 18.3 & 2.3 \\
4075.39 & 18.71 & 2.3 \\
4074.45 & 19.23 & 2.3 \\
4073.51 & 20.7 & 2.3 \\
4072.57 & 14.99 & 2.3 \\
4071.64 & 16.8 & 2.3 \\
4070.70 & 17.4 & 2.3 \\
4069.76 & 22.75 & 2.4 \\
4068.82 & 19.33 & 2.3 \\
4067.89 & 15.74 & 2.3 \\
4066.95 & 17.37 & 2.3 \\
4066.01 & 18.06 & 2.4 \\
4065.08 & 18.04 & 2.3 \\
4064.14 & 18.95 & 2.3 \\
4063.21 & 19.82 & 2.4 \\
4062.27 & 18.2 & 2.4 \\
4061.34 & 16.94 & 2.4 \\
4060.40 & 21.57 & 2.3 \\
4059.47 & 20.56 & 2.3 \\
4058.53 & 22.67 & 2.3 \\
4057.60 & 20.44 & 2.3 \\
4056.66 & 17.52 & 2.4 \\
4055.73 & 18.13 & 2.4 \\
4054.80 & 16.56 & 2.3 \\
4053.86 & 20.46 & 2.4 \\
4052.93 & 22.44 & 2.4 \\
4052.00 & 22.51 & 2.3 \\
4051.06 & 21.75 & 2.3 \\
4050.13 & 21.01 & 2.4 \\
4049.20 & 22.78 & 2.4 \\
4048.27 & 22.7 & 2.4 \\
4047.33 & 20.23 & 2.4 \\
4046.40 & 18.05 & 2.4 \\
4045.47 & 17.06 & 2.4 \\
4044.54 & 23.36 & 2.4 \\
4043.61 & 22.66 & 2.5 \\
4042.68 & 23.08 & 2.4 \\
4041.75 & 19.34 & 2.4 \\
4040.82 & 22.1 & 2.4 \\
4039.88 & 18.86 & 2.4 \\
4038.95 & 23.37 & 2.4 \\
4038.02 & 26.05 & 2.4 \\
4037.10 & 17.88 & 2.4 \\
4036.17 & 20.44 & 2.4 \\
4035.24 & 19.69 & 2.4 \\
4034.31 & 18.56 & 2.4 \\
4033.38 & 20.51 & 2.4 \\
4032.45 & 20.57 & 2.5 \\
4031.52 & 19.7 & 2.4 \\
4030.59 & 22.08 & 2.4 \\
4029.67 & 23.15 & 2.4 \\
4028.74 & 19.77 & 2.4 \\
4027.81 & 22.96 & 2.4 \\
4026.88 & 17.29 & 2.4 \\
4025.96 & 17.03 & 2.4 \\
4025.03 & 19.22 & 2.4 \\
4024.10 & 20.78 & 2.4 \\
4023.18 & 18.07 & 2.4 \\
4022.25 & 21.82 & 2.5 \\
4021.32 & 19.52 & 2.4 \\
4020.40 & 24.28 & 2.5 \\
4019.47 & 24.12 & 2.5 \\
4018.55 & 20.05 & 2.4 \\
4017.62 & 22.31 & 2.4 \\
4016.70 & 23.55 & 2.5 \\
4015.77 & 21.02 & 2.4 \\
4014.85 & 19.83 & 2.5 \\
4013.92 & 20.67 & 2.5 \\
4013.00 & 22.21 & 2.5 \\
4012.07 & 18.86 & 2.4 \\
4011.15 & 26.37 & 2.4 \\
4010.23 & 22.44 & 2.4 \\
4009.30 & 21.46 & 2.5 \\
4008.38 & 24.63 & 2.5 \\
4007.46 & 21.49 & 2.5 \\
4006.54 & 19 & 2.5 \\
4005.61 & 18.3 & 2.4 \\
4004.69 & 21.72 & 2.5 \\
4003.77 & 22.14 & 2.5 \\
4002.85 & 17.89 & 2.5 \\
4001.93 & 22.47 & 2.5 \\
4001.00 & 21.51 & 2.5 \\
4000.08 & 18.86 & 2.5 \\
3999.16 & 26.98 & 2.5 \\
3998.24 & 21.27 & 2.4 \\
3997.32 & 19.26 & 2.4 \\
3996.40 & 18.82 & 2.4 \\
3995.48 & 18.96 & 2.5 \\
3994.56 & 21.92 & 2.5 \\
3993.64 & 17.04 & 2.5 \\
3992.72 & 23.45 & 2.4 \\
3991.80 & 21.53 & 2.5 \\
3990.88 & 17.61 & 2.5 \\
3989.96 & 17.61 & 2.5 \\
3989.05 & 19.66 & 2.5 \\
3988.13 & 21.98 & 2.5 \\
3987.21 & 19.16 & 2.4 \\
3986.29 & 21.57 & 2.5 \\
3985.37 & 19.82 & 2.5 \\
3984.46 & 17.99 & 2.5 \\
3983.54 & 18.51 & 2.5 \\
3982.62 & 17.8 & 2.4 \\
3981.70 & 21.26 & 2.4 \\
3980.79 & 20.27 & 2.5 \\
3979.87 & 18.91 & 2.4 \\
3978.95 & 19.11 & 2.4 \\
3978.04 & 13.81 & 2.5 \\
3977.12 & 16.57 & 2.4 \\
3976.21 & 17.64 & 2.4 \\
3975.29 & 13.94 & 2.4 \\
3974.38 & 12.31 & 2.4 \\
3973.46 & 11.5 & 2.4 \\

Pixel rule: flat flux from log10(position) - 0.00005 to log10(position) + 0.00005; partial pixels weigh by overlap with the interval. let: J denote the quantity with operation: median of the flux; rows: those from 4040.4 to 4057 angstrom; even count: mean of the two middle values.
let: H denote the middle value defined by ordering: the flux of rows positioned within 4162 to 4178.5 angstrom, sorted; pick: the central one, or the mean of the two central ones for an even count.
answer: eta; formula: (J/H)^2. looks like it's 1.2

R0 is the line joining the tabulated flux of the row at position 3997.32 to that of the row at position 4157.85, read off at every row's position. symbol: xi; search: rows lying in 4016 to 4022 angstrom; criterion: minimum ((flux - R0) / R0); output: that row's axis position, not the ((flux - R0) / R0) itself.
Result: 4021.32 angstrom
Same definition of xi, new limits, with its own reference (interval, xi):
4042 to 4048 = 4045.47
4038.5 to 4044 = 4039.88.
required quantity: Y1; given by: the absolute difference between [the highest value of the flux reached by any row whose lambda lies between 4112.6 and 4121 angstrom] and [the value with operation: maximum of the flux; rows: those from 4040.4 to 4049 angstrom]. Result 2.3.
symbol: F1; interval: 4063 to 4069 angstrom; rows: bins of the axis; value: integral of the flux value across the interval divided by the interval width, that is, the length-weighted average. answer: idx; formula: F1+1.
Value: 19.1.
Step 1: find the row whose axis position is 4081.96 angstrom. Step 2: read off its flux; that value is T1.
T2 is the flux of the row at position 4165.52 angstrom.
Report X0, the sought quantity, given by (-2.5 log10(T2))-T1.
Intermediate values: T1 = 16.37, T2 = 19.55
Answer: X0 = -19.6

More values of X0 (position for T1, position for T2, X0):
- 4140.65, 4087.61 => -23.5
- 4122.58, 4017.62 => -21.7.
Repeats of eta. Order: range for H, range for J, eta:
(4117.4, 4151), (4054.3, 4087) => 0.8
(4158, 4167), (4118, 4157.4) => 1.2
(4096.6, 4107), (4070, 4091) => 1.4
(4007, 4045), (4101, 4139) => 0.8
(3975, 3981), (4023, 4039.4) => 1.3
